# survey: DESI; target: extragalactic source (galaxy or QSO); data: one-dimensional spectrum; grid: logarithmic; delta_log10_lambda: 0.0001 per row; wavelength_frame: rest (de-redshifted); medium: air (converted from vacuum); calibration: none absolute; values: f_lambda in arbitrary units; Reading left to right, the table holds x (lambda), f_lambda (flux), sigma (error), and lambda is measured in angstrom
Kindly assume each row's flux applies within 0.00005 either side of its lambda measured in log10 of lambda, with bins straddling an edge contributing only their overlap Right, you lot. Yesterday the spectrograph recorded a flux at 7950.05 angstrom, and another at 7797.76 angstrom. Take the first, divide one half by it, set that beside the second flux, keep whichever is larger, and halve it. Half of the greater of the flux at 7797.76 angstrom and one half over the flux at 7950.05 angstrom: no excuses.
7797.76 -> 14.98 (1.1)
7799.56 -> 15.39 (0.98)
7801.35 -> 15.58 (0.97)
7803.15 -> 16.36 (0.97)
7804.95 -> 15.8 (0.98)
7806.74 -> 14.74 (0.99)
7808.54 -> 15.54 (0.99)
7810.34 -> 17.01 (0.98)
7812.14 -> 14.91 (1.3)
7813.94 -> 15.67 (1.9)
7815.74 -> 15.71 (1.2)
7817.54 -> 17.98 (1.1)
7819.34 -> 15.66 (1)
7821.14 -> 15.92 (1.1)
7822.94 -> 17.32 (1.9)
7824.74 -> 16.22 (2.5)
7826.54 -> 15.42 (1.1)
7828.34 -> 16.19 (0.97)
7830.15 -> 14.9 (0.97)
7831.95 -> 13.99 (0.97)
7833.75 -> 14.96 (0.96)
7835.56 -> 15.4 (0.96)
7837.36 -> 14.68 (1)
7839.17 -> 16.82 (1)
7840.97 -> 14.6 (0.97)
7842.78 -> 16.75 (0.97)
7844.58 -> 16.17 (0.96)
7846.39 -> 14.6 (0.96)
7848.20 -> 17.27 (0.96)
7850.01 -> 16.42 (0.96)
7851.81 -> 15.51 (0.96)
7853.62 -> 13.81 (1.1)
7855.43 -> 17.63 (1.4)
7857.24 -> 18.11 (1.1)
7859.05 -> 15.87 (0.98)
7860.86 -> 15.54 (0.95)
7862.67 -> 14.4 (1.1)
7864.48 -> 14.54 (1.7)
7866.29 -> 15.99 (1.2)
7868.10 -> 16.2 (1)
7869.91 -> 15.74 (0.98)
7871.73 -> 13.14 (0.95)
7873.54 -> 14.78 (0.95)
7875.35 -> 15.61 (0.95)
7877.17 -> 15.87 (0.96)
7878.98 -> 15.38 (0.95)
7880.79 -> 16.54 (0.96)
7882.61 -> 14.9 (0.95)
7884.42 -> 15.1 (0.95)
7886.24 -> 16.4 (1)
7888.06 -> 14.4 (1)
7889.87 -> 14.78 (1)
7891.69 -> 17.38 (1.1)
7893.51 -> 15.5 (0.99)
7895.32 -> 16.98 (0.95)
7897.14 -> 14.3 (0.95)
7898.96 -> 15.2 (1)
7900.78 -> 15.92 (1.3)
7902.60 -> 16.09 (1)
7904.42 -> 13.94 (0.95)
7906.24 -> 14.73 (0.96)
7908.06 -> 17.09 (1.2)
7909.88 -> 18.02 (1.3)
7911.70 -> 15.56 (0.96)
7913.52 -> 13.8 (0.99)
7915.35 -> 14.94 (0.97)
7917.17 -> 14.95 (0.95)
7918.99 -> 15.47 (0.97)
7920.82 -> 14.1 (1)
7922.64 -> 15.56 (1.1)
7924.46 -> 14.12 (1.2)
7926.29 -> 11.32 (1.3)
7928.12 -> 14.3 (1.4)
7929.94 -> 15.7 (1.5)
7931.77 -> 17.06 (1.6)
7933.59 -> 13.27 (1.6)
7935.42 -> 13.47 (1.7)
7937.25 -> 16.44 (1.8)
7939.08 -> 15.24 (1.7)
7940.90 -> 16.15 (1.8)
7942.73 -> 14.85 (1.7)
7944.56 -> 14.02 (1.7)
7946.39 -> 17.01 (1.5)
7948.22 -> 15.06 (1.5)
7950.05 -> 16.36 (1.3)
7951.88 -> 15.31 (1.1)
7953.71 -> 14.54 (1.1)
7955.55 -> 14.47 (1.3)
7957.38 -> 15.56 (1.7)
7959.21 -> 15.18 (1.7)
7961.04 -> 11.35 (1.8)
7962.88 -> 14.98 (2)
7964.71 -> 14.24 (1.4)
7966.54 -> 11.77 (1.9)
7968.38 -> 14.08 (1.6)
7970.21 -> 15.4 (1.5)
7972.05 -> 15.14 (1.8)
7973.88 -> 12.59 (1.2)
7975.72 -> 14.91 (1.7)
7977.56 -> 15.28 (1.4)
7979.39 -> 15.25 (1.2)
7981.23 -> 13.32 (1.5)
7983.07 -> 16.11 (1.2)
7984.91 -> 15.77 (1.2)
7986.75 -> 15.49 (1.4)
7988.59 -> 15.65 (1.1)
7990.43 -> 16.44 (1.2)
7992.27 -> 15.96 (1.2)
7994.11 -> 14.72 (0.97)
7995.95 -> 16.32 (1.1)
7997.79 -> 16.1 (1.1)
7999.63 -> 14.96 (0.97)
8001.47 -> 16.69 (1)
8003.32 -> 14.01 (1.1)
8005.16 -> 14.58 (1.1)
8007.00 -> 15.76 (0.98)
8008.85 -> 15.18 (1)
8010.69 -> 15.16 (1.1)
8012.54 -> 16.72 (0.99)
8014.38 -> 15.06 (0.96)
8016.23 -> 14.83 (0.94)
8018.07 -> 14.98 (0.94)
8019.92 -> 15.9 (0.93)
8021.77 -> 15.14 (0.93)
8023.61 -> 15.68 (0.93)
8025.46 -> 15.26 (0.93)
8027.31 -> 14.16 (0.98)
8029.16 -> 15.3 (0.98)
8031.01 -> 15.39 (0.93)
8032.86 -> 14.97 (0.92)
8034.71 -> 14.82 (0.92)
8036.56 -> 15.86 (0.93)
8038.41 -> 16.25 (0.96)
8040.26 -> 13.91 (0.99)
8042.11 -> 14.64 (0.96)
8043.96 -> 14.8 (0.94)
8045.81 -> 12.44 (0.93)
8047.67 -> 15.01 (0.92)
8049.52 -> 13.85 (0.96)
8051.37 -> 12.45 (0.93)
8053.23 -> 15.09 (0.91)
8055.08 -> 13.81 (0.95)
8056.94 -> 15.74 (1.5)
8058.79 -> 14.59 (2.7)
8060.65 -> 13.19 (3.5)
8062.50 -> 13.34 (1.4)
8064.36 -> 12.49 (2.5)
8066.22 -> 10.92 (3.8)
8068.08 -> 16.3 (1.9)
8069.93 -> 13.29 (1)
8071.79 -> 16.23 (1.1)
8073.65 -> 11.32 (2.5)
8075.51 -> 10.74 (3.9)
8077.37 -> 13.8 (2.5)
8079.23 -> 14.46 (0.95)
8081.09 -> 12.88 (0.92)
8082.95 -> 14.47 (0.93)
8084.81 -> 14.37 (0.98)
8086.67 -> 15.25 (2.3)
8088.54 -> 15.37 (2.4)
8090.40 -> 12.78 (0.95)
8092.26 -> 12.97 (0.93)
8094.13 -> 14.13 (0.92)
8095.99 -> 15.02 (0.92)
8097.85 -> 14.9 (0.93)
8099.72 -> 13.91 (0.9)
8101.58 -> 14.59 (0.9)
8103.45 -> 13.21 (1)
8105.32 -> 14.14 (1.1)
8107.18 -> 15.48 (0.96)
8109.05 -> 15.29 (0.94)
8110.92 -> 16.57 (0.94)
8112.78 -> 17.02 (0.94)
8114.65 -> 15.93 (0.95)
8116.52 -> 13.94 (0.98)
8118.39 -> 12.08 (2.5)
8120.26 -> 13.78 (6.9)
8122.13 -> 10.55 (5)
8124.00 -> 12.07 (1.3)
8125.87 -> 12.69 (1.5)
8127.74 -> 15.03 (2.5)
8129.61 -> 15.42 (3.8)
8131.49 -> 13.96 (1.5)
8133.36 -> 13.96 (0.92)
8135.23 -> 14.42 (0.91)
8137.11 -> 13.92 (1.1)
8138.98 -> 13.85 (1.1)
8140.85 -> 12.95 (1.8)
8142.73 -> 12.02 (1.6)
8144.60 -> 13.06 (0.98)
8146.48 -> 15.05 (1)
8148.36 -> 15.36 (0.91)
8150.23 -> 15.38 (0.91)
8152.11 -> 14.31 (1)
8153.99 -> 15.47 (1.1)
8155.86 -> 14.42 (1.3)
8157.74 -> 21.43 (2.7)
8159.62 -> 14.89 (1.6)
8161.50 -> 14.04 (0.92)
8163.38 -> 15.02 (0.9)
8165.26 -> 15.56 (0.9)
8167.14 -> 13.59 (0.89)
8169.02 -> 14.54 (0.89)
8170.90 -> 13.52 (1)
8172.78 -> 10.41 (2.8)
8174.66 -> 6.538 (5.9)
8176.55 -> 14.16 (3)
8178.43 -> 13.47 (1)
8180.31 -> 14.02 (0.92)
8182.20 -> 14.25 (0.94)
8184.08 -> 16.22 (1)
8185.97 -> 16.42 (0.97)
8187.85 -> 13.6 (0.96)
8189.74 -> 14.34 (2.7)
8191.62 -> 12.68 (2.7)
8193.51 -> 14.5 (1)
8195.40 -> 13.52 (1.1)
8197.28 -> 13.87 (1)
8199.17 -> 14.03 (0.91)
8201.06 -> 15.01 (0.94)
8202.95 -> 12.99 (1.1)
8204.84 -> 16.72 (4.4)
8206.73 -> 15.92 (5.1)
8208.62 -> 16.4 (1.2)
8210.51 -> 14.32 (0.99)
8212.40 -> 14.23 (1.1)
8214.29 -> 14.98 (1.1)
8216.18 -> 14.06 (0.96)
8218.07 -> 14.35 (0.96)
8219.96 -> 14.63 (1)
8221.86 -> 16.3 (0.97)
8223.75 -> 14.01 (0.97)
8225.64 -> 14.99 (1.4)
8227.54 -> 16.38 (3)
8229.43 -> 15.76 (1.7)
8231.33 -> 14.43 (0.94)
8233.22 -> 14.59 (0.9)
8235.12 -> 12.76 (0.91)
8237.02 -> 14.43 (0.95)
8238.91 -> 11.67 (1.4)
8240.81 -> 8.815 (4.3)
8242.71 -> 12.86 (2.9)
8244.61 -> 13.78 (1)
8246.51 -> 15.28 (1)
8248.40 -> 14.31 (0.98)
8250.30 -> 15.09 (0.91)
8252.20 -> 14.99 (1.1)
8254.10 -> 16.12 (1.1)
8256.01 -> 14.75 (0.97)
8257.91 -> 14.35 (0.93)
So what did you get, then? 7.5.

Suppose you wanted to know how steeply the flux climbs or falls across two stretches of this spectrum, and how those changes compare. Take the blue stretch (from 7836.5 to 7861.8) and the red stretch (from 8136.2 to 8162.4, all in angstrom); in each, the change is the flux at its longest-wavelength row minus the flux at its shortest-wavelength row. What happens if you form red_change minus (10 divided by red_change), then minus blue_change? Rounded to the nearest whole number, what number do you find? -84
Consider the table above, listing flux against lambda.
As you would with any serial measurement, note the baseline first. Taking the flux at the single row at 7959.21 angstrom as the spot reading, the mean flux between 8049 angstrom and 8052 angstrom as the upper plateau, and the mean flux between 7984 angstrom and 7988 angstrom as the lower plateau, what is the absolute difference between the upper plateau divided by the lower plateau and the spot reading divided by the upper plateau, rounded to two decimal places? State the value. 0.31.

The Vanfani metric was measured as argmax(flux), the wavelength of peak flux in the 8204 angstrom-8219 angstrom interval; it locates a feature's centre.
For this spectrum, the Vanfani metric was 8204.84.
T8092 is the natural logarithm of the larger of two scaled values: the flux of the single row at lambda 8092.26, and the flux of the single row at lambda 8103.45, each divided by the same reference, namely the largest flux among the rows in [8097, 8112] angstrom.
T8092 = -0.23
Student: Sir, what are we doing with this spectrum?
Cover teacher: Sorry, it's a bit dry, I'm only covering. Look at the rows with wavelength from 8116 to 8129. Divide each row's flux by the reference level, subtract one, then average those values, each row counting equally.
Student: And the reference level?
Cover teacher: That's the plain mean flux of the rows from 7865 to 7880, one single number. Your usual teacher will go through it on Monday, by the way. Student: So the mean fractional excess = -0.16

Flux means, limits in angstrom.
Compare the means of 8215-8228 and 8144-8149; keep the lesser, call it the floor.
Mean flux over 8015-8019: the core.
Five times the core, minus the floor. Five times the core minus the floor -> 60.0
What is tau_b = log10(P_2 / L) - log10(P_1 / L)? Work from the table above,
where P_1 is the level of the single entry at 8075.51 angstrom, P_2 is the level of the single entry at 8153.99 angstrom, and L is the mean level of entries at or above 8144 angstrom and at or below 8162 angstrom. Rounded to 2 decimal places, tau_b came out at 0.16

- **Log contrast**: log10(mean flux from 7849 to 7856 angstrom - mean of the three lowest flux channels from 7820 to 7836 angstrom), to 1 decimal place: 0.1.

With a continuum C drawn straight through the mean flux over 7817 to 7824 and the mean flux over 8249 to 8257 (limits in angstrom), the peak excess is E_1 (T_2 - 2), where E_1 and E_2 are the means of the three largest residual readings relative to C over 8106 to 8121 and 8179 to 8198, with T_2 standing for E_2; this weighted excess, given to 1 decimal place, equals -1.4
